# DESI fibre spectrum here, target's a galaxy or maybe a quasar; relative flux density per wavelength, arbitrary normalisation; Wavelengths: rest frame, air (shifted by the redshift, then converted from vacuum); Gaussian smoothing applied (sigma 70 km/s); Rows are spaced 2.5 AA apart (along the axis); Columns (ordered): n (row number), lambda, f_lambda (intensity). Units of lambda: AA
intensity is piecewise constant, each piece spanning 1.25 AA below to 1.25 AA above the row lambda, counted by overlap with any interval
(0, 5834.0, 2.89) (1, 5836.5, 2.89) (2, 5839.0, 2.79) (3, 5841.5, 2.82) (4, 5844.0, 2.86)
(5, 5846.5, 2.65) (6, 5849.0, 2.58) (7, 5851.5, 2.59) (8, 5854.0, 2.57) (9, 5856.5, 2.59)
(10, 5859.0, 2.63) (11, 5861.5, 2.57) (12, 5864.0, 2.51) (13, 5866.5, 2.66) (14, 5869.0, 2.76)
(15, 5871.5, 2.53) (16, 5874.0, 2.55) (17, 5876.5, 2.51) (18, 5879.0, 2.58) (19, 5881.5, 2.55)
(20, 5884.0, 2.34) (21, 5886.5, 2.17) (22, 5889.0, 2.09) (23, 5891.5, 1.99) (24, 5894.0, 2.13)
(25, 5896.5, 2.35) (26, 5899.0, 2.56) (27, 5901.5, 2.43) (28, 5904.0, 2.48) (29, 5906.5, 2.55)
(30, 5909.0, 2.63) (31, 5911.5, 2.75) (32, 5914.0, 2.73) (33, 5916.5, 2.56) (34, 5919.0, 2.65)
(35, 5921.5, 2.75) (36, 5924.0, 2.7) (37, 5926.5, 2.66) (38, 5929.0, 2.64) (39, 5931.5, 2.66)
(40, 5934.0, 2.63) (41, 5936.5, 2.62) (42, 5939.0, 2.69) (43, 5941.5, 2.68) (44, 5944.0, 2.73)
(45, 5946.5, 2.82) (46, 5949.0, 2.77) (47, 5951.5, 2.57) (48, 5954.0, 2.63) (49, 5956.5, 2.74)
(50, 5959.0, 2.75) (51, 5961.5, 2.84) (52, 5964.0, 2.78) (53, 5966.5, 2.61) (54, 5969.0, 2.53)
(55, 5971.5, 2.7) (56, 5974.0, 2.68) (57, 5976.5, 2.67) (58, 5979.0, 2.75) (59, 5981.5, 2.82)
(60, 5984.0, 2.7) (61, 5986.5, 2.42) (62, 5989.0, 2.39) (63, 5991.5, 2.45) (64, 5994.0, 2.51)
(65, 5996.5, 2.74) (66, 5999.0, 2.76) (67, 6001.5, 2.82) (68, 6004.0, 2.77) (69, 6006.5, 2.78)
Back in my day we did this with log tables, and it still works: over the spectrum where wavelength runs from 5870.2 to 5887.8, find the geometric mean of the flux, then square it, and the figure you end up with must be 6.04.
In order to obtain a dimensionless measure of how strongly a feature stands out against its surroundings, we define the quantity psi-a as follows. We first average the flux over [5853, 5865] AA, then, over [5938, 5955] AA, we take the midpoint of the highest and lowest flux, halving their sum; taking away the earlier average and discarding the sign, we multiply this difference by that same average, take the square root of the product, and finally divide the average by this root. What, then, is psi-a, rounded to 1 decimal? 4.6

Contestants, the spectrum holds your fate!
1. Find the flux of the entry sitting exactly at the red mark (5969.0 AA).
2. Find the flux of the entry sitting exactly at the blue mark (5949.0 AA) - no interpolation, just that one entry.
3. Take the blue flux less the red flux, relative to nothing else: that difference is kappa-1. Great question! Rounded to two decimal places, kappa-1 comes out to 0.24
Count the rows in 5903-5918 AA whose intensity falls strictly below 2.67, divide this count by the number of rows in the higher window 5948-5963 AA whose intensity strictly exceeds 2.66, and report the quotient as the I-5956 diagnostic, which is 1.00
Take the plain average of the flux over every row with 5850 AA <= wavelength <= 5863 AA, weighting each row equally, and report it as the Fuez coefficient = 2.59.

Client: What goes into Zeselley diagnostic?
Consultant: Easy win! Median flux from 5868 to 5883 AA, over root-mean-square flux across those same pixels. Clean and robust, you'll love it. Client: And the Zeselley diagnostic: 0.988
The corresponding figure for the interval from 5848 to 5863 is 0.999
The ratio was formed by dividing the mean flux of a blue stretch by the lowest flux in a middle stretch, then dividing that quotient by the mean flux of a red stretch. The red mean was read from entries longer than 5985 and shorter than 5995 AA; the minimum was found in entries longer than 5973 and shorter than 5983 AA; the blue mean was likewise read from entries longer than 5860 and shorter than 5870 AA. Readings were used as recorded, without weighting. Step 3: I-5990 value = 0.40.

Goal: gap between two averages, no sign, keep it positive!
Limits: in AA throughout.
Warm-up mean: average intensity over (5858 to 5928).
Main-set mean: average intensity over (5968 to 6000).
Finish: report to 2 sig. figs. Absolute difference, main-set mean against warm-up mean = 0.11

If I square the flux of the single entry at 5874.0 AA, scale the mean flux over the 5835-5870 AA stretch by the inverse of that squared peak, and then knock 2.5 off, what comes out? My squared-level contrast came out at -2.09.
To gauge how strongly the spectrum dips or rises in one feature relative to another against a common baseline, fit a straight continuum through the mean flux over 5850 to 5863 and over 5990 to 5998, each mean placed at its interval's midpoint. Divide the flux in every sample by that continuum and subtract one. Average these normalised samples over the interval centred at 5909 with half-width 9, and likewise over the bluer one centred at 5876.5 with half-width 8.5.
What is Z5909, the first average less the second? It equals 0.019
